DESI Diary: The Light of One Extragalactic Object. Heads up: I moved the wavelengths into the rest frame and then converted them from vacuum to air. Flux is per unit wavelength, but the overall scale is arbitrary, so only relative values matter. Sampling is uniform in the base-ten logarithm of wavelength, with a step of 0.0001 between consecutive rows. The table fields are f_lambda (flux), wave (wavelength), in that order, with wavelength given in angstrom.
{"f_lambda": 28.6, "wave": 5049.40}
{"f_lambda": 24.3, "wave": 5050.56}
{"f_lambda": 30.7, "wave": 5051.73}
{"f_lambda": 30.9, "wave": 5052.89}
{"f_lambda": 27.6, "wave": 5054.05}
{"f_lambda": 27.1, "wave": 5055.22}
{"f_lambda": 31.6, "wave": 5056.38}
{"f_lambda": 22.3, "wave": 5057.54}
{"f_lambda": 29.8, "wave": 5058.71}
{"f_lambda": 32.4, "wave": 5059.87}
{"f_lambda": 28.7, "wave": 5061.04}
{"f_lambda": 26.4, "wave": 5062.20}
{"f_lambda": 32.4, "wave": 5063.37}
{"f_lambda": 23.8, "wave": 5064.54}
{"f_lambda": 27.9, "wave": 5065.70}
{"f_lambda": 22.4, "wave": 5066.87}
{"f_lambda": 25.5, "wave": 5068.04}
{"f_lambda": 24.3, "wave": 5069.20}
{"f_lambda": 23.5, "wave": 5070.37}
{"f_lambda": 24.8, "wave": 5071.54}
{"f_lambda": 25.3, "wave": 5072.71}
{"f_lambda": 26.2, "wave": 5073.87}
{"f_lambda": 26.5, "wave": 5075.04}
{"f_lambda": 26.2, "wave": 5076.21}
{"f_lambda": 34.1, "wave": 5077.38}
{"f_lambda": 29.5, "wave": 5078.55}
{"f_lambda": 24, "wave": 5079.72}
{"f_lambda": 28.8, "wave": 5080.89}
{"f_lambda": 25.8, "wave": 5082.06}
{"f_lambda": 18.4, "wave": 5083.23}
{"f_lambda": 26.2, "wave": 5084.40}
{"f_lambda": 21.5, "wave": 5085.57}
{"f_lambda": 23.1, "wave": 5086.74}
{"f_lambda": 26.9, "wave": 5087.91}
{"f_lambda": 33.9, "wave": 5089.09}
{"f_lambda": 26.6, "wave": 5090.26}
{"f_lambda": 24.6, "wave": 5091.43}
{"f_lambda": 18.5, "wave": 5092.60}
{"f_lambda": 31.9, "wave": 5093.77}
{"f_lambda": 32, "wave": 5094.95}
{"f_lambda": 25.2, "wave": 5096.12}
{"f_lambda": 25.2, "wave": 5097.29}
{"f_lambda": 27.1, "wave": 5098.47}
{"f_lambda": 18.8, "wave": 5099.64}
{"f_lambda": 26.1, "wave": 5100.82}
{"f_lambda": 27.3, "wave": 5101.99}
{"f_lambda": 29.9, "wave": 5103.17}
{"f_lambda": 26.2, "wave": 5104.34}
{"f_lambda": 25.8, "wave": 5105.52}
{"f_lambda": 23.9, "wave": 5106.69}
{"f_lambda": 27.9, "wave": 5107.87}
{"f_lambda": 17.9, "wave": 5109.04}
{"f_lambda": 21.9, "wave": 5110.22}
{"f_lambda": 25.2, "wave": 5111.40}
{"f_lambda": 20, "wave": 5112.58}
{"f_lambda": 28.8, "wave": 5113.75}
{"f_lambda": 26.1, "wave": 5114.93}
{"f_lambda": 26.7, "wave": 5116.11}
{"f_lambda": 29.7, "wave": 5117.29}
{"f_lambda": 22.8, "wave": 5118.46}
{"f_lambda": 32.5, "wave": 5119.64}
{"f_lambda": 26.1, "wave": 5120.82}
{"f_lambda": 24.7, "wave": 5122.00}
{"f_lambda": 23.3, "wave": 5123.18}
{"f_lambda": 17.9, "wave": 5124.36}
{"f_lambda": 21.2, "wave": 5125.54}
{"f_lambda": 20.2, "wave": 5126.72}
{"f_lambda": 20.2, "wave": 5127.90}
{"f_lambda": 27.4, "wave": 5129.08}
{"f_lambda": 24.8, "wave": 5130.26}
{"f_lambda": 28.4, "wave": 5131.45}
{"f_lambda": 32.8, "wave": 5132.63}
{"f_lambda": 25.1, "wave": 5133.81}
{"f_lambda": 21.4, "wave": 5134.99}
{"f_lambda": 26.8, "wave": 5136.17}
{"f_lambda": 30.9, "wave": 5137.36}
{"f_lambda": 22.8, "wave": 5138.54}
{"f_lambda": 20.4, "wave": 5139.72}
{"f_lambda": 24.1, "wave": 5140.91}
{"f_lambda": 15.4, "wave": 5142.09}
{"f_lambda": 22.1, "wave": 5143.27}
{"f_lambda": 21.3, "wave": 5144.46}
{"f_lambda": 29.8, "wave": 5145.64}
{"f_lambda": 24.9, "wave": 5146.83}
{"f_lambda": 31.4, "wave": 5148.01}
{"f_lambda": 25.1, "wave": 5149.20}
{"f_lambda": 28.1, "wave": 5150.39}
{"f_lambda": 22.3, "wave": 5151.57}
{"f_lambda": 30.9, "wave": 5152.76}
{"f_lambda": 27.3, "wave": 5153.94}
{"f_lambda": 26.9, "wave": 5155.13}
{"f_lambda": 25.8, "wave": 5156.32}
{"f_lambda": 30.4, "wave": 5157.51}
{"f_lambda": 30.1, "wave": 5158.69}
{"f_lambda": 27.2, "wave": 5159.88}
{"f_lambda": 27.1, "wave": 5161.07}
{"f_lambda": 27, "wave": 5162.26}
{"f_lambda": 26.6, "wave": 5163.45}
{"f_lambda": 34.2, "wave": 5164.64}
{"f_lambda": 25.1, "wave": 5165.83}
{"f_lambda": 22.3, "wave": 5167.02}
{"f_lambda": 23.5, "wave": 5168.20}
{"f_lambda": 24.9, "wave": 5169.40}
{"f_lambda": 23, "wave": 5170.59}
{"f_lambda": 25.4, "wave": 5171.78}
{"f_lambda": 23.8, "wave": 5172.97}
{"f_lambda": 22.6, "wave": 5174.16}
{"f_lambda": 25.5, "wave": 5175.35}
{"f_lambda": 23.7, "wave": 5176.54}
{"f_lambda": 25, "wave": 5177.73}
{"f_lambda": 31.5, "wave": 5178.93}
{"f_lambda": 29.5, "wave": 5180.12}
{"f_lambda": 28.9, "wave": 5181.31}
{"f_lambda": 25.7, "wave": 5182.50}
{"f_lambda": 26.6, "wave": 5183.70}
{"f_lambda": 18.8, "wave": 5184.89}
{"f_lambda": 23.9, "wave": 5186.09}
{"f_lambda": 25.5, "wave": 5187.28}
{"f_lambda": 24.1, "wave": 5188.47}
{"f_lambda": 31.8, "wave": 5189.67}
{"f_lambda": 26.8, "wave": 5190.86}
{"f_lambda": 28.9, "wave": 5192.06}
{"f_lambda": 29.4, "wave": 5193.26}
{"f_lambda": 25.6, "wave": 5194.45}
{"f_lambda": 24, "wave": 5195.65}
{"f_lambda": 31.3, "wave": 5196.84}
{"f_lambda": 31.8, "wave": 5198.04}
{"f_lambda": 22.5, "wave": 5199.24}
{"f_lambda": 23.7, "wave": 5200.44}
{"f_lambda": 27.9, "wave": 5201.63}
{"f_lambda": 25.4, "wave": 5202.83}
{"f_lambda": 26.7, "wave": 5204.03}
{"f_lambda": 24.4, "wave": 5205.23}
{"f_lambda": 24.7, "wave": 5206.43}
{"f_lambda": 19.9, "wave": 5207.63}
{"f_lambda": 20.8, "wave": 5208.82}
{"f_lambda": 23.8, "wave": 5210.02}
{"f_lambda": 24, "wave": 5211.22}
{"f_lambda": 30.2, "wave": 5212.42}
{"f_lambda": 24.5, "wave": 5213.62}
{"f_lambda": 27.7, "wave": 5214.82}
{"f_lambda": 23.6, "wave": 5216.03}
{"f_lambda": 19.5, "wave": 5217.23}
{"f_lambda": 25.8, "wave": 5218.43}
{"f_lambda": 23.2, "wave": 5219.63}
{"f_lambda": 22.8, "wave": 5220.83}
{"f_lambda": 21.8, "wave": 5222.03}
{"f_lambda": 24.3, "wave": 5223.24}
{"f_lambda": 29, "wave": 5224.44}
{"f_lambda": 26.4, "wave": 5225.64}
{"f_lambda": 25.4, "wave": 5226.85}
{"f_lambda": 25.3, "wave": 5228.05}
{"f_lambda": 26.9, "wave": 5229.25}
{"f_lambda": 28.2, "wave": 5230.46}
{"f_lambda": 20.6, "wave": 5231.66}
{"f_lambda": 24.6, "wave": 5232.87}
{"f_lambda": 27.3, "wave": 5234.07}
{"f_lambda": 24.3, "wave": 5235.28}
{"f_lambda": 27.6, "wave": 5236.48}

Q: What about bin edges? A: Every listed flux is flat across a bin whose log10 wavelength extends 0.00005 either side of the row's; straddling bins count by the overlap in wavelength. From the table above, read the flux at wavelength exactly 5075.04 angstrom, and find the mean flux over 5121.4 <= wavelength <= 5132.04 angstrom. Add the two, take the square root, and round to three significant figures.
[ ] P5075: 7.04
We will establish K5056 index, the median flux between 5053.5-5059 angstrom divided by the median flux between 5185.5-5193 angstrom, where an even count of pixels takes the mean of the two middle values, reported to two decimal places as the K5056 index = 1.06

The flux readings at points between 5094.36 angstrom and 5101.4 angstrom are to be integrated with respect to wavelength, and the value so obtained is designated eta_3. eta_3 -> 181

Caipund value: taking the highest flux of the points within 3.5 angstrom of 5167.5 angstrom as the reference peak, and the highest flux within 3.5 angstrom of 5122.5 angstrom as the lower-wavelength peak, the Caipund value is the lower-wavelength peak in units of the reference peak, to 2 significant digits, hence 0.95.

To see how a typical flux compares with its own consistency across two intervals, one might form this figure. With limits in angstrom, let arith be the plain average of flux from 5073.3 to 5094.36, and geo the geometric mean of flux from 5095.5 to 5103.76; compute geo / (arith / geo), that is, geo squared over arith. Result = 24.6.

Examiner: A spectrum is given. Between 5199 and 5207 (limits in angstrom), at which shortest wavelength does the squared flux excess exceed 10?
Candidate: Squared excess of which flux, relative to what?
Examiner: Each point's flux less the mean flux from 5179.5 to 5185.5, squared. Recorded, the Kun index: 5199.24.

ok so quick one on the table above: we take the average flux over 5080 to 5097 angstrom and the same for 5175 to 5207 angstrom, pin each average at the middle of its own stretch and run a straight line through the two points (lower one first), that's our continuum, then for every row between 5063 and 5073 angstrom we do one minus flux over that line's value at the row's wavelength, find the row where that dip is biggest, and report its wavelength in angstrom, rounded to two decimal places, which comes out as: 5066.87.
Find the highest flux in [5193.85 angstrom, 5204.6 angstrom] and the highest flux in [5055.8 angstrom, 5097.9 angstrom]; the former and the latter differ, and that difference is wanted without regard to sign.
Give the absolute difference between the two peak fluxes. 2.3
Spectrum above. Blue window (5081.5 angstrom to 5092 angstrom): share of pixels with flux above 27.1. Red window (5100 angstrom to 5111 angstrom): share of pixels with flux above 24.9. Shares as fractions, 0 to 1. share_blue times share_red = 0.074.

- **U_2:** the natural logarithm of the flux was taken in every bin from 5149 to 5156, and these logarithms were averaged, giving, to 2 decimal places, 3.28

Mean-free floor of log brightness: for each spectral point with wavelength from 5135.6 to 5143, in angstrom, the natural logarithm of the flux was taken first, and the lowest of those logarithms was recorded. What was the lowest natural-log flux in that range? 2.73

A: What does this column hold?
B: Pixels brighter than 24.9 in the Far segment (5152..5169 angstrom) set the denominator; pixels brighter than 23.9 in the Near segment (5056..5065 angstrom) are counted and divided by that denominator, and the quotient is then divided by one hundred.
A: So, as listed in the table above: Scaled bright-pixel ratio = 0.005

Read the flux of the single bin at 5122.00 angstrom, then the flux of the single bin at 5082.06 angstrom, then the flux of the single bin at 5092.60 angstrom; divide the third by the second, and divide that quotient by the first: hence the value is 0.0290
